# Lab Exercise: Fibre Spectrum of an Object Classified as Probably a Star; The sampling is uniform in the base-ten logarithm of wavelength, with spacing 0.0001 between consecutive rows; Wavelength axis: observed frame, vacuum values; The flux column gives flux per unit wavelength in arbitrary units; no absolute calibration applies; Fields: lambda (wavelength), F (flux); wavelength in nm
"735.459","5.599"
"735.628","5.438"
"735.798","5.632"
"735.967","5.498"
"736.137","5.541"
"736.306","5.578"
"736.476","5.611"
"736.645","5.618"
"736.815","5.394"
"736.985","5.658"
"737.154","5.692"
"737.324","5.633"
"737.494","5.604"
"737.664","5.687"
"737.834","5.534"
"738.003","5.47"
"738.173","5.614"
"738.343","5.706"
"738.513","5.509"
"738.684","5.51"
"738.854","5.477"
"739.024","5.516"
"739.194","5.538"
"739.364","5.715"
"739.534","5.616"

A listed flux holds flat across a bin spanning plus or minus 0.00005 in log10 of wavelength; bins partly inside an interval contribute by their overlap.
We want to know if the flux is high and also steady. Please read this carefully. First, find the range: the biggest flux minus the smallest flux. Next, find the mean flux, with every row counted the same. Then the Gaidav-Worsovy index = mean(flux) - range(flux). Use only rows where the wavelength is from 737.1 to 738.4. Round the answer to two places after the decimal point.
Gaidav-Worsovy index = 5.38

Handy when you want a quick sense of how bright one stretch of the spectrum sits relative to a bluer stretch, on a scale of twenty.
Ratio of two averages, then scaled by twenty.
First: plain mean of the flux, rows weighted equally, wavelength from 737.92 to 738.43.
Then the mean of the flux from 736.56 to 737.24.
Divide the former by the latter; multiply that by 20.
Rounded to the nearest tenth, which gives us 20.0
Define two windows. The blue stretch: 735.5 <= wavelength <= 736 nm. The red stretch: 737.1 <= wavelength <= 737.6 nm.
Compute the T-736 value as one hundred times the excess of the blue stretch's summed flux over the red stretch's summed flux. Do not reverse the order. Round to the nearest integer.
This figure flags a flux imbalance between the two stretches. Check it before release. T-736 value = -36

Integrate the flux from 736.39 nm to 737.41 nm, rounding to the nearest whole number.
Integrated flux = 6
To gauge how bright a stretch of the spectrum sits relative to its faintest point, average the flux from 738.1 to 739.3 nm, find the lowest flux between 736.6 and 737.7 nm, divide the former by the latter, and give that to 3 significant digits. 1.03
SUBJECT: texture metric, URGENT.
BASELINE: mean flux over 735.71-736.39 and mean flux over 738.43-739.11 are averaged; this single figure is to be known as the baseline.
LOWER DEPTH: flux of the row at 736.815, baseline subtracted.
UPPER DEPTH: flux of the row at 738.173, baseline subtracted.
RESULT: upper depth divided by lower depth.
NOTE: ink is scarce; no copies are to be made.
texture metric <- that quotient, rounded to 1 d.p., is -0.6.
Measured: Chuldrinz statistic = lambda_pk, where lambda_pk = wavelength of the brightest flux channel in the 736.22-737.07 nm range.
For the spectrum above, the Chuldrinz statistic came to 736.985 nm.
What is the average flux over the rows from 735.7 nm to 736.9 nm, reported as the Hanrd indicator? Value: 5.55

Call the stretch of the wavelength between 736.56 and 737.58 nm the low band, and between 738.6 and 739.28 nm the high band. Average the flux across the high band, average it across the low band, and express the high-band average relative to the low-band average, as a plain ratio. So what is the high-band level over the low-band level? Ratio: 0.98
